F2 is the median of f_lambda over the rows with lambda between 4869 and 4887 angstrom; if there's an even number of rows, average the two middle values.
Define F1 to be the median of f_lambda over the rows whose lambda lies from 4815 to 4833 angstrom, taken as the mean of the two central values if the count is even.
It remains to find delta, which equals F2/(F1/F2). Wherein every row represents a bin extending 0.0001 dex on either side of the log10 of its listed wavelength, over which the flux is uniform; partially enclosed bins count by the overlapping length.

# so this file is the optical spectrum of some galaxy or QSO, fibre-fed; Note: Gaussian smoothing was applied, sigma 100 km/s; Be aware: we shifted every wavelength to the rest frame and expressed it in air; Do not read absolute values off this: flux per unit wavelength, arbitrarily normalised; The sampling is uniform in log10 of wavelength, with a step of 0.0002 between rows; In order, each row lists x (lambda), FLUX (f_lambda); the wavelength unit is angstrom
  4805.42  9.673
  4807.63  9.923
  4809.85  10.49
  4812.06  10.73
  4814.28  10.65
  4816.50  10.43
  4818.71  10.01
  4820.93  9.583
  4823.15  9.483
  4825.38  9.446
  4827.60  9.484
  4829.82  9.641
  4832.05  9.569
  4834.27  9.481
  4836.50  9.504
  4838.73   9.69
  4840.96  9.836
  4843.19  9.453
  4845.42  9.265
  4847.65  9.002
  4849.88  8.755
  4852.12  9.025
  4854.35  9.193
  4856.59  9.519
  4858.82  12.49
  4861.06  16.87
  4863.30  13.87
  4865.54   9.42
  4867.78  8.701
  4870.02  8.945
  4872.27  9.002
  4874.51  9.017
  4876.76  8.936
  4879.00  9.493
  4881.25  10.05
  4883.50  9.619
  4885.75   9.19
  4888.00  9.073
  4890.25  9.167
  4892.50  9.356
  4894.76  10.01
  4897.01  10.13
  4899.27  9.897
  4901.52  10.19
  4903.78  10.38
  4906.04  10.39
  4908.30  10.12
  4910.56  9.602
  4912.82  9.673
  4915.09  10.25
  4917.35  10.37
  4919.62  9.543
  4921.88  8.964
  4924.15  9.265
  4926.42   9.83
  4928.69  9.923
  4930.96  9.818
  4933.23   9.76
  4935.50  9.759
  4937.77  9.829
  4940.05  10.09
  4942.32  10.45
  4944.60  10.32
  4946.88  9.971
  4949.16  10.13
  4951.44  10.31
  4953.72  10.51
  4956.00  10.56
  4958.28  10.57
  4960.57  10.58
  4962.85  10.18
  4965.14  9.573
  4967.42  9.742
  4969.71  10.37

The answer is 8.65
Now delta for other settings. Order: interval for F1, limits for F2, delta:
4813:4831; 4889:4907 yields 10.55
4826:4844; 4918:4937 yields 9.99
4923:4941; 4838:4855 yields 8.67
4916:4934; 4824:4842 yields 9.29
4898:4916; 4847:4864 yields 8.62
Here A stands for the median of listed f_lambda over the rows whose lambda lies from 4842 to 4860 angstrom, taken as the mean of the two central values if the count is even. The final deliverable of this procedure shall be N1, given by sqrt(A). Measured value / 3.04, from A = 9.2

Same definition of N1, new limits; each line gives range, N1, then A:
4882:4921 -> 3.15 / 9.9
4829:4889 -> 3.07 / 9.5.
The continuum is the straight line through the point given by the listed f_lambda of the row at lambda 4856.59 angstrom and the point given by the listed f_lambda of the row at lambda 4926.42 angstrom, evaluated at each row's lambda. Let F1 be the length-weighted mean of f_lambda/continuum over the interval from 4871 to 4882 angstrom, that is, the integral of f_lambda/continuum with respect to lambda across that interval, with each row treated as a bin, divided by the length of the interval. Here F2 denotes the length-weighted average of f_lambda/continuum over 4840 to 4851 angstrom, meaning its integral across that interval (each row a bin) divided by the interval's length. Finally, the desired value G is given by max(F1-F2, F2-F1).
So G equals 0.013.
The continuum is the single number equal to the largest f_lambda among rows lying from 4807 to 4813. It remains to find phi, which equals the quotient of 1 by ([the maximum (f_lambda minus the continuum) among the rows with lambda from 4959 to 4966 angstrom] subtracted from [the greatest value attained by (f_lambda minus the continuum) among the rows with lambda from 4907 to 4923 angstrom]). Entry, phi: -5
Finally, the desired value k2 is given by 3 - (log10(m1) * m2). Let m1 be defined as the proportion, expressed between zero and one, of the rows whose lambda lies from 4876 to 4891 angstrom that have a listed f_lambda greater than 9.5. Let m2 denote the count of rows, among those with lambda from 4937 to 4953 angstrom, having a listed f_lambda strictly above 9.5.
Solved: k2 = 6.8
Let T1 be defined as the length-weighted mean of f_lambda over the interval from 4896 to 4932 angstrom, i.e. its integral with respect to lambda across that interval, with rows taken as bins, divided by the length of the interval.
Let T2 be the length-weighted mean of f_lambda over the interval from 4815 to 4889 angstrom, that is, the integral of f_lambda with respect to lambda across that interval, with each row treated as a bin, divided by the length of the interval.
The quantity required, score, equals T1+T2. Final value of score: 19.7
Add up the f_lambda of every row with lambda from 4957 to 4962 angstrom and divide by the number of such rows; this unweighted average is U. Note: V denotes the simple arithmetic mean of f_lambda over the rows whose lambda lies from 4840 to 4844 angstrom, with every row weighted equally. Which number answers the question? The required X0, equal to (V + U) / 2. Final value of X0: 10.1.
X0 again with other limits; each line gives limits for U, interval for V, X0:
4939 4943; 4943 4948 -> 10.2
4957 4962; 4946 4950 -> 10.3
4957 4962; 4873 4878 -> 9.8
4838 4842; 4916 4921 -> 9.9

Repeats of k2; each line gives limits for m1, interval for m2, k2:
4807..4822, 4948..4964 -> 3.0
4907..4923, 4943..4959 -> 3.5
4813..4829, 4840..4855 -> 3.2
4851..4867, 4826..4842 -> 4.2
